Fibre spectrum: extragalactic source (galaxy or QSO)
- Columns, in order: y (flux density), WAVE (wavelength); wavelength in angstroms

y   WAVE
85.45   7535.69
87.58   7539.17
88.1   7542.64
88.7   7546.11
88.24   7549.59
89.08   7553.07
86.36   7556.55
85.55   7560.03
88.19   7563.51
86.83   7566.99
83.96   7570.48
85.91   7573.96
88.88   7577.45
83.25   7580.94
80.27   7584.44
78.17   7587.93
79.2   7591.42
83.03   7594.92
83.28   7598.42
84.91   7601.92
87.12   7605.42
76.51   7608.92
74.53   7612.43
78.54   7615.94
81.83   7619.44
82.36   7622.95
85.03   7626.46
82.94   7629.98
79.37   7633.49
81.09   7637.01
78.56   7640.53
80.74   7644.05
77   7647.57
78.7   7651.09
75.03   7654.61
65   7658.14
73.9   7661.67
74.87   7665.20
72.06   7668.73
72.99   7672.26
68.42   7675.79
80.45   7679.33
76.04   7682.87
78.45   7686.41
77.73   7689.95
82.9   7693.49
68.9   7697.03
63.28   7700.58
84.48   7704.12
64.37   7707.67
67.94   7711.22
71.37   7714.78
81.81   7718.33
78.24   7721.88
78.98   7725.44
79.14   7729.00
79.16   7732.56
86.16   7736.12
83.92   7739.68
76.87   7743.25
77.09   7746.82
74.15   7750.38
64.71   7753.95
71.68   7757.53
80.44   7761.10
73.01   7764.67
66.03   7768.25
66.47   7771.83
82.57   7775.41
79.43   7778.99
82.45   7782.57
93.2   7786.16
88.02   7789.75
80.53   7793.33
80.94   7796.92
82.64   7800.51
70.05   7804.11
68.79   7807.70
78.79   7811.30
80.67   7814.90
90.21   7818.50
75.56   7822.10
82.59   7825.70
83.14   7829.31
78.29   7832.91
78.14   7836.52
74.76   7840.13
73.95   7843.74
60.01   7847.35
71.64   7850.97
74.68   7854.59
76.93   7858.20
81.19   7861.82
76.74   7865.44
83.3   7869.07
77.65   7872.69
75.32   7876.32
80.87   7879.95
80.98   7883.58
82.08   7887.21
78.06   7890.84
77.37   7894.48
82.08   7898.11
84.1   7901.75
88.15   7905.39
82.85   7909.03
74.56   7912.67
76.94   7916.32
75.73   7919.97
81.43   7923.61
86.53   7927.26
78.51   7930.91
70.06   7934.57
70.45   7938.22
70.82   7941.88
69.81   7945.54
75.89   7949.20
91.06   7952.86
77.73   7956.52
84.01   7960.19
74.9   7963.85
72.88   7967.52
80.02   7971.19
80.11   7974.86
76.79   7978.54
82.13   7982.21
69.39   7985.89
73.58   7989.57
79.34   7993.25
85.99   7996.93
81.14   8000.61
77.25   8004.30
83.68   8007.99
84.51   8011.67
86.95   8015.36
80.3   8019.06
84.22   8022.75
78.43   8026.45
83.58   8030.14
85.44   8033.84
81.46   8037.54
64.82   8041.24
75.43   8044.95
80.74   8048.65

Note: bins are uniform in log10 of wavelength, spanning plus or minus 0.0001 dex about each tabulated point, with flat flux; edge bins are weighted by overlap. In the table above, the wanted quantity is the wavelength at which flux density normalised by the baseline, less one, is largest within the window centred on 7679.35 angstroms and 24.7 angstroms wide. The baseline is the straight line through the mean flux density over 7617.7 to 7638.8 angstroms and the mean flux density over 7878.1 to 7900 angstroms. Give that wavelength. 7679.33 angstroms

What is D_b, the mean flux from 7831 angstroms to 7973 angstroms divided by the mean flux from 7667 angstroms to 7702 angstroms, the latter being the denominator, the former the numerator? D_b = 1.05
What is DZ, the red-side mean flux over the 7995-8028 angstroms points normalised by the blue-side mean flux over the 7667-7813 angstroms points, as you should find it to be 1.08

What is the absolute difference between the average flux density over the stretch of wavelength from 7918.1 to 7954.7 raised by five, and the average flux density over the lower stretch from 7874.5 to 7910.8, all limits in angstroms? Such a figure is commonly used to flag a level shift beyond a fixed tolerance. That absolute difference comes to 1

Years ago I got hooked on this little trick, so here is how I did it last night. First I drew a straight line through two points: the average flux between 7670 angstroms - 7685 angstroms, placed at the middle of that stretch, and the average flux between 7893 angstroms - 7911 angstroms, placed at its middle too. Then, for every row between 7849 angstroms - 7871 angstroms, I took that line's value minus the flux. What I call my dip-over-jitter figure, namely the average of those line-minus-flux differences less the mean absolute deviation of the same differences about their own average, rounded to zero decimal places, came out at 1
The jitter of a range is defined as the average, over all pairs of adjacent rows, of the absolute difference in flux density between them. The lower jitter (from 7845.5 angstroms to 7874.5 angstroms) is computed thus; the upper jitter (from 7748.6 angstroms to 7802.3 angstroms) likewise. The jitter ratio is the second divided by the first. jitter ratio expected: 1.2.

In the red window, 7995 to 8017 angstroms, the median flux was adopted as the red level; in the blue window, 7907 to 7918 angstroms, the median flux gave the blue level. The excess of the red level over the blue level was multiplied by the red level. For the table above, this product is 602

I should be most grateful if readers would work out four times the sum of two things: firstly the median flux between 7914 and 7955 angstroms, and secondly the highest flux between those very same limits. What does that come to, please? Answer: 668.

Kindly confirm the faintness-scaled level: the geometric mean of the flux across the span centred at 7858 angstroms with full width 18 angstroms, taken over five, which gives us 15.2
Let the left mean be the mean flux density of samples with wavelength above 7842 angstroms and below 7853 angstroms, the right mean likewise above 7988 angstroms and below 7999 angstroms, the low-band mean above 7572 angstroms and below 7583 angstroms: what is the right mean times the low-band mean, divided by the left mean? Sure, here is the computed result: 100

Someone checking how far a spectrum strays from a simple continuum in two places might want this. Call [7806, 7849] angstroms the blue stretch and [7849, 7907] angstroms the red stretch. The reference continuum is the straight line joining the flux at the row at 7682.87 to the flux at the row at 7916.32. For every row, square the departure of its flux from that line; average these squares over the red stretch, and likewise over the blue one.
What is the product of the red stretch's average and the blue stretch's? 1217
